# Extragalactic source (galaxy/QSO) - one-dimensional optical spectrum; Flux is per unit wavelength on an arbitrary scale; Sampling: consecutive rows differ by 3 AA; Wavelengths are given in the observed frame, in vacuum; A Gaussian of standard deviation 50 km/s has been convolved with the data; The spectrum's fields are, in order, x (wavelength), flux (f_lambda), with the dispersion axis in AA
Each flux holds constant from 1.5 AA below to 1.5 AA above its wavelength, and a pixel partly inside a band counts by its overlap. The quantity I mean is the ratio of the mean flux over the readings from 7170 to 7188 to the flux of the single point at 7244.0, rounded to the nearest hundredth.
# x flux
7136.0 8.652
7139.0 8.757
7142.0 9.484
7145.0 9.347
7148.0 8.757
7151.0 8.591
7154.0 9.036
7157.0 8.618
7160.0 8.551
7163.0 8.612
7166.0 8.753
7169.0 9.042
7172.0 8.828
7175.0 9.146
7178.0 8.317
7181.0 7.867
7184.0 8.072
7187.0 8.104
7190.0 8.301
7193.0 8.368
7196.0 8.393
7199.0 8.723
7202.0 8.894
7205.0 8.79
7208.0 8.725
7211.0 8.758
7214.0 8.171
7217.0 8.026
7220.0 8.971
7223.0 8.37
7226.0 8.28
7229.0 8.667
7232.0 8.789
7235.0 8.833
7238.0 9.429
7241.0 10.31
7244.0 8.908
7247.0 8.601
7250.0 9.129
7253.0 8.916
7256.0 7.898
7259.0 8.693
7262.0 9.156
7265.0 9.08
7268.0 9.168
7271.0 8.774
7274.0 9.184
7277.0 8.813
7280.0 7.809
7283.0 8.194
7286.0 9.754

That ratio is 0.94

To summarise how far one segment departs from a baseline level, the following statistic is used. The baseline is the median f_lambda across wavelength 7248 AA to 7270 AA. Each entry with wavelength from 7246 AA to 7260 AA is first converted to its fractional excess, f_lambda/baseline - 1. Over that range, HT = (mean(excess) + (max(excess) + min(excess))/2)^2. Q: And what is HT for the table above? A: 0.012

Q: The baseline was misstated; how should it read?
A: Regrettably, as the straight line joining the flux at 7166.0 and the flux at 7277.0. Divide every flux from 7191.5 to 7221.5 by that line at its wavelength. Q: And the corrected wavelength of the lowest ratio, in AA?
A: 7217.0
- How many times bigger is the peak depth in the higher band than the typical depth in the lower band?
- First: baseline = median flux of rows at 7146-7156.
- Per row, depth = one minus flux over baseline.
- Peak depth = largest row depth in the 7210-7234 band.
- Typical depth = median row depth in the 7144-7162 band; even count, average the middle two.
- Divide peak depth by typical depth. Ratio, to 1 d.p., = 10.5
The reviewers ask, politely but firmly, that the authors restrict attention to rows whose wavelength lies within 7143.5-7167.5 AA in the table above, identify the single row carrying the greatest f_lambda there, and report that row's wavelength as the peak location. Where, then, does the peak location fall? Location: 7145.0 AA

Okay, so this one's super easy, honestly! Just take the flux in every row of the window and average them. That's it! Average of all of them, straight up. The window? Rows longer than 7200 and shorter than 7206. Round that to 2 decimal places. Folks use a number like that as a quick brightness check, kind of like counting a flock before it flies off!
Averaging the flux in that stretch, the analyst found 8.84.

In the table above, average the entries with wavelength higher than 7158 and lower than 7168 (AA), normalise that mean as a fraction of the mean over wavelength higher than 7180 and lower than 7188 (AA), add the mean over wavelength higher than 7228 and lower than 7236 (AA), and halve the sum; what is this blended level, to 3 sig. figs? 4.92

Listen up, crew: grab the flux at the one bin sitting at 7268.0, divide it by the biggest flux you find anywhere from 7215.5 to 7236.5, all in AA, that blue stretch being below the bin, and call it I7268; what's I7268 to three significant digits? 1.02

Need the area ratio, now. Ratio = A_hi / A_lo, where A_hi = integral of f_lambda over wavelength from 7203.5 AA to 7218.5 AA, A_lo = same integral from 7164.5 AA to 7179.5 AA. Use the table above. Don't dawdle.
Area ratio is 0.963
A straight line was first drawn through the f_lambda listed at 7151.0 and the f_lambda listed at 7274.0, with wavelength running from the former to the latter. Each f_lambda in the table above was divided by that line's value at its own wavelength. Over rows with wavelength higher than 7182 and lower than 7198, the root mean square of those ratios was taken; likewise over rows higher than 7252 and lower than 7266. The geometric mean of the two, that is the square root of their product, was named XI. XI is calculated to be 0.95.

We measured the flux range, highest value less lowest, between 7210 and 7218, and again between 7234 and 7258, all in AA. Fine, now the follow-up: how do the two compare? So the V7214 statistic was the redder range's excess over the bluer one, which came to 1.7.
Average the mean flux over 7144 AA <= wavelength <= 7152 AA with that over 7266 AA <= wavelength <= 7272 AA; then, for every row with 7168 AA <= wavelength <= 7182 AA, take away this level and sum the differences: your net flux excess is -1.5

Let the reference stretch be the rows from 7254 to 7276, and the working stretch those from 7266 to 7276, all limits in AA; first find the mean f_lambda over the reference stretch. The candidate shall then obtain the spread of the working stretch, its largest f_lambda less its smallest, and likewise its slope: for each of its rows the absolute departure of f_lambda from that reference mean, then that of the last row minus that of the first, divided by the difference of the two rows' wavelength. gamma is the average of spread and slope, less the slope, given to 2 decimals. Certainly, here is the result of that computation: 0.20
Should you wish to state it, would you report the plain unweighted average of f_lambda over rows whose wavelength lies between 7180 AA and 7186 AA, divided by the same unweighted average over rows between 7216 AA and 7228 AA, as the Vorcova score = 0.95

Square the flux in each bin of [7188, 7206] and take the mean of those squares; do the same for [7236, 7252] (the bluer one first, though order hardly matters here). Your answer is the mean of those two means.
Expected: 80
